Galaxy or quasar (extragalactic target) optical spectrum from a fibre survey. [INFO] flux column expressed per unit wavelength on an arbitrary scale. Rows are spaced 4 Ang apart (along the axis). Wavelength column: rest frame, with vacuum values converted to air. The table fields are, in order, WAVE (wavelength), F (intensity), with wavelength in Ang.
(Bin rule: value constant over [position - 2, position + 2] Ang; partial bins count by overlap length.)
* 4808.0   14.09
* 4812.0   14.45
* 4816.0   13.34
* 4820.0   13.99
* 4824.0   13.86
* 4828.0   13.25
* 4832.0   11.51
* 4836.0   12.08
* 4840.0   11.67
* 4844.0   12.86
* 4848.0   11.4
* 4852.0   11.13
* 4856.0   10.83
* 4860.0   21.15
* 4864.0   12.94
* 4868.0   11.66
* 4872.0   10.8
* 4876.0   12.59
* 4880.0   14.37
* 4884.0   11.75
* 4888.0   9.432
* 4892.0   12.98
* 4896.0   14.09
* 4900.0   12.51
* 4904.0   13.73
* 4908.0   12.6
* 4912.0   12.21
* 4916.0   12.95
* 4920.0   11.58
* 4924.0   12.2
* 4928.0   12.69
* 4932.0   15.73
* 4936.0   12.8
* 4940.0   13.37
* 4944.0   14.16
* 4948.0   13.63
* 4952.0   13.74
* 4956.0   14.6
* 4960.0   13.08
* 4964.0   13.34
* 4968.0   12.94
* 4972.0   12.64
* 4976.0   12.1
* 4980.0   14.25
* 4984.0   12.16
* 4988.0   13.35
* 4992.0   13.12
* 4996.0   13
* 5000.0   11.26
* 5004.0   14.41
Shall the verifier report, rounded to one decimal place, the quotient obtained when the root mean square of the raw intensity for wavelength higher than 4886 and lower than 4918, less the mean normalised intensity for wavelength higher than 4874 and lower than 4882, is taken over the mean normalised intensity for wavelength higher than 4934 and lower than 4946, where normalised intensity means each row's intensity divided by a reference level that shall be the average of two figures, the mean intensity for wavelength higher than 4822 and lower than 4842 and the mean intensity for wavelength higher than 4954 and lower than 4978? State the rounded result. 11.0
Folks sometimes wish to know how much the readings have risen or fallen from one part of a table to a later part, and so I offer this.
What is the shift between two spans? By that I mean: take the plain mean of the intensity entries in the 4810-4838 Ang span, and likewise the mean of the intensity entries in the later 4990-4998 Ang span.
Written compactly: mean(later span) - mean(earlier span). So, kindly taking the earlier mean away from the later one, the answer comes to -0.2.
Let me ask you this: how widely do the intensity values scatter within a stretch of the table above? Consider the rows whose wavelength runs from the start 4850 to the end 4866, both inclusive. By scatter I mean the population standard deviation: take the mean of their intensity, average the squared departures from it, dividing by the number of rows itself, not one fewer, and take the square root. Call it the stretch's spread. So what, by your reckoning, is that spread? 4.2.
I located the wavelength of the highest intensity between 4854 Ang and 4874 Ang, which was 4860.0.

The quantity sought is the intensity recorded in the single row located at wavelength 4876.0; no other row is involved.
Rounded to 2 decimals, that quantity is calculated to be 12.59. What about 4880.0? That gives 14.37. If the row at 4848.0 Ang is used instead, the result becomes 11.40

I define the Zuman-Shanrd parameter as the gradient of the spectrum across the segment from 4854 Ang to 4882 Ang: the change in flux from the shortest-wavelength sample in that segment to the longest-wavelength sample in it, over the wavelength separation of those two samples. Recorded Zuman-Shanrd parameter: 0.15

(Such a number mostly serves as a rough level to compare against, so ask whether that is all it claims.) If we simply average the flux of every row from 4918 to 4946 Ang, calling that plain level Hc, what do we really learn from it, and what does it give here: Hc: 13.2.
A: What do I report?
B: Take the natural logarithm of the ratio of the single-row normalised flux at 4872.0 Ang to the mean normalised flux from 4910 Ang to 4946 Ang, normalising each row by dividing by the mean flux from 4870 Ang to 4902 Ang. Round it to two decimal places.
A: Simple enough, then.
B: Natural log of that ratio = -0.19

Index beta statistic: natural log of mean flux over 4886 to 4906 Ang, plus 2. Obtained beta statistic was 4.53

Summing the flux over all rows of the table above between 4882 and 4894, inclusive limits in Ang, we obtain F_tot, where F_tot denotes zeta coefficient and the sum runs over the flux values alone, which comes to 34.2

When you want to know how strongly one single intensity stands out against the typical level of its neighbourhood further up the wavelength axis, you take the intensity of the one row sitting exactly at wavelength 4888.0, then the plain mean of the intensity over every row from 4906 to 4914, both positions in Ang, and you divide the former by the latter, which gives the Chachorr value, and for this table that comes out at 0.76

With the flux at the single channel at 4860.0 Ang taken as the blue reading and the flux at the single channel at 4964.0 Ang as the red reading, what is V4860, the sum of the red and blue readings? 34.5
